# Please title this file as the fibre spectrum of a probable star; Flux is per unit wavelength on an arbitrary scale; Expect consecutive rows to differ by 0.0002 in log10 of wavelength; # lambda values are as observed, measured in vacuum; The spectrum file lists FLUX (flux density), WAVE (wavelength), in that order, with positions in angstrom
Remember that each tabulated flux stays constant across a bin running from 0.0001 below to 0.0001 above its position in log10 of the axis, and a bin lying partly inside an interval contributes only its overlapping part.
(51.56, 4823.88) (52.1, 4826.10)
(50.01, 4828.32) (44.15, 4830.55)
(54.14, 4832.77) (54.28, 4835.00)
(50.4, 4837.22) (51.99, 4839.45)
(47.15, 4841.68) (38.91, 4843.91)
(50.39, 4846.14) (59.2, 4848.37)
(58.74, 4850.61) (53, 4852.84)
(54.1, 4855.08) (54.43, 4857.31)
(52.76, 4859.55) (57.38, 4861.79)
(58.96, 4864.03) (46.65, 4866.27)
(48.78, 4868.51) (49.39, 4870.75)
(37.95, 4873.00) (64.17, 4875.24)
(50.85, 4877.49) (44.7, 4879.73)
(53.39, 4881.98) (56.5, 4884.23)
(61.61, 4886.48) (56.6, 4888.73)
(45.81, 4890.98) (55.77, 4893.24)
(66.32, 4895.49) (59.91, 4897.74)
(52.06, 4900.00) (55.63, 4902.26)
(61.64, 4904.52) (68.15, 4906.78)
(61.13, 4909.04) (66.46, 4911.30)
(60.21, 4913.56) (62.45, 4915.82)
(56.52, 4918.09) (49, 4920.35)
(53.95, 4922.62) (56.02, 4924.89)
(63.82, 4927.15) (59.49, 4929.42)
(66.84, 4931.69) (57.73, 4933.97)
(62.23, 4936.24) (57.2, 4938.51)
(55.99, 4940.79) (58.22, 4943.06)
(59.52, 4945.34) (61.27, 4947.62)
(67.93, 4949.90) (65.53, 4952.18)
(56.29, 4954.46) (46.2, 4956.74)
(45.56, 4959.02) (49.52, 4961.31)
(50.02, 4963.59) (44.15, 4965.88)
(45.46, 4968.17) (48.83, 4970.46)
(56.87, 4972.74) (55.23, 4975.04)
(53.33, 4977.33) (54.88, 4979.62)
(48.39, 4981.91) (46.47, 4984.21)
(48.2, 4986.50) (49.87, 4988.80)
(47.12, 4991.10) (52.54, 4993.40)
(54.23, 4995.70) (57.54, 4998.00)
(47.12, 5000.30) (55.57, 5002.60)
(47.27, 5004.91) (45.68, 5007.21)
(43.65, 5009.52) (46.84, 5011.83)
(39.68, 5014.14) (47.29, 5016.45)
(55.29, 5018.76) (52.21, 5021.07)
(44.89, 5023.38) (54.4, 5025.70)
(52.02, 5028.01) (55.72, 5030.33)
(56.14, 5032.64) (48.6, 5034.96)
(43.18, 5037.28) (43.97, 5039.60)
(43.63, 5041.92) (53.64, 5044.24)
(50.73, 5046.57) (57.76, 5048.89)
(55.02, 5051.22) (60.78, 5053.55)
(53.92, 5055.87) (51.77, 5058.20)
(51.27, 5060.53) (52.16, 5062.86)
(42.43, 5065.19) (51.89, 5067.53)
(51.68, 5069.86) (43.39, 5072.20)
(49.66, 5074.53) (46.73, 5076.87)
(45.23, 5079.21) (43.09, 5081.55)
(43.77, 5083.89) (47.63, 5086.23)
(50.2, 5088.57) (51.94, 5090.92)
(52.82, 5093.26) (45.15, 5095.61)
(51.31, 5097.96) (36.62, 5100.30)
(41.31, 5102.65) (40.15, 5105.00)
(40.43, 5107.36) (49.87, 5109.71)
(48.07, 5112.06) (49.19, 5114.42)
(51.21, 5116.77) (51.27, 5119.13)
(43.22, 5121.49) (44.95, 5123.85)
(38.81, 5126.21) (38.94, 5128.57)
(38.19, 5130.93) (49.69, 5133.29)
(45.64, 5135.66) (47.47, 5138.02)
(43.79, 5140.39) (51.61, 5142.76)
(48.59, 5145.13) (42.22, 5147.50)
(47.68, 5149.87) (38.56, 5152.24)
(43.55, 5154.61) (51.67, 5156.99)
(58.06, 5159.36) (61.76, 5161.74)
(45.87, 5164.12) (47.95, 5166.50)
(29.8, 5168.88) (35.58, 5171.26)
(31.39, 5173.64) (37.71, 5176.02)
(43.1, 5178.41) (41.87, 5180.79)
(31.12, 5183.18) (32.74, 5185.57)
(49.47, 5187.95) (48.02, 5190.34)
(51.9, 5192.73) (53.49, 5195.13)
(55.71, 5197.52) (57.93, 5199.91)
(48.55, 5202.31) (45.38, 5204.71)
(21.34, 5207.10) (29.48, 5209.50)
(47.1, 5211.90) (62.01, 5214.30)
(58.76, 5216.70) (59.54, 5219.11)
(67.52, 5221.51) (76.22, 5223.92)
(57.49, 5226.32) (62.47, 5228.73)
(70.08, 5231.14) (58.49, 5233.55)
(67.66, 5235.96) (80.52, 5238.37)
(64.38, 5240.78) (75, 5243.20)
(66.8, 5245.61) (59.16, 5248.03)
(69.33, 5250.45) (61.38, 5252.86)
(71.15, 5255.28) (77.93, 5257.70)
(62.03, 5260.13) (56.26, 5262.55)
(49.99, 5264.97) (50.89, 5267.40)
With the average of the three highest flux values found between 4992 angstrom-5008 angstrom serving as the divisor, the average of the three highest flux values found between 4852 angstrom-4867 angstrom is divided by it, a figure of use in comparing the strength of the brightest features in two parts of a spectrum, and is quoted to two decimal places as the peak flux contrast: 1.02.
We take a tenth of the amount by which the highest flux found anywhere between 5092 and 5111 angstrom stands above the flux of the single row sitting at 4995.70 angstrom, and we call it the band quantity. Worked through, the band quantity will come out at -0.14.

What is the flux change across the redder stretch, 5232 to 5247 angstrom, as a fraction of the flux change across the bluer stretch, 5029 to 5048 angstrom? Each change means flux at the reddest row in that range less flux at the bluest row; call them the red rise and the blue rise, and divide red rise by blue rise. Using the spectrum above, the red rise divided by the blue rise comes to -1.7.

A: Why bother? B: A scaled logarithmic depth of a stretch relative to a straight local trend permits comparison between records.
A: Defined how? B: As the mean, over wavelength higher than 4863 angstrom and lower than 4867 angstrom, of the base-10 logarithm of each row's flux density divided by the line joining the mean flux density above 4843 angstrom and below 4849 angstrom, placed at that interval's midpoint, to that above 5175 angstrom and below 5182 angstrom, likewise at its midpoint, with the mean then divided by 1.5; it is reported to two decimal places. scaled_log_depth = 0.02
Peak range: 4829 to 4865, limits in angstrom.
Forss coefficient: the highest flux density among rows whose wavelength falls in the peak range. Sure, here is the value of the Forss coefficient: 59.2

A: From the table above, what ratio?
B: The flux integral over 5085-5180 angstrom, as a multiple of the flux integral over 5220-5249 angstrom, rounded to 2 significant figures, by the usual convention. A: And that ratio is 2.2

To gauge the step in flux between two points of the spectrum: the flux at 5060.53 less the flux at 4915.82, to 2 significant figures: -11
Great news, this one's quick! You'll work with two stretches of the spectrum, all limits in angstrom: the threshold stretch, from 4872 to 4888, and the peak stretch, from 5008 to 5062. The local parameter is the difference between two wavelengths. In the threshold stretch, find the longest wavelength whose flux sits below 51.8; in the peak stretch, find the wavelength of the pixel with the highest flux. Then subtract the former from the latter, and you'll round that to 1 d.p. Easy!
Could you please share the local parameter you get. 173.8 angstrom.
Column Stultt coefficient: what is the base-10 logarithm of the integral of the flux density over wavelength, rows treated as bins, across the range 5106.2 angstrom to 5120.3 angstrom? 2.83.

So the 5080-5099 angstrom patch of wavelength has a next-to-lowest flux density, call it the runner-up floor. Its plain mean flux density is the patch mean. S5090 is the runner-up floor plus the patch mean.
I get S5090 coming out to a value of 92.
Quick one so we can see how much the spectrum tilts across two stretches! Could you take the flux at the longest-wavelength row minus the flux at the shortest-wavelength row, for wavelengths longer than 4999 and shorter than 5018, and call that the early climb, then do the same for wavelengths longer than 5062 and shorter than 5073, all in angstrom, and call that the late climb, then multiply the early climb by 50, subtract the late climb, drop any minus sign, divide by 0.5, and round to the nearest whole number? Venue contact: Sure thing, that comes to 35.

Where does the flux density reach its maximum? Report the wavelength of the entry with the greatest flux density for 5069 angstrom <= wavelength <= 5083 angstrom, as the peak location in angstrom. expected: 5069.86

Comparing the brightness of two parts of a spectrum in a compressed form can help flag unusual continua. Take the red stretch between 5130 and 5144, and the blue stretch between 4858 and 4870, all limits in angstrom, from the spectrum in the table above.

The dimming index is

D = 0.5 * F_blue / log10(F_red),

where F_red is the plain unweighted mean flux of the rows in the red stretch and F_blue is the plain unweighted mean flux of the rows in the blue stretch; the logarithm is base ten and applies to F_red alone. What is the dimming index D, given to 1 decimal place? 15.9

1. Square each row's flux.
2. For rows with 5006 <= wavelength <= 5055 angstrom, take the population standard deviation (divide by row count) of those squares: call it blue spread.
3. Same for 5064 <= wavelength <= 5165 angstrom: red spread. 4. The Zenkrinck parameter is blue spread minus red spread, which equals 61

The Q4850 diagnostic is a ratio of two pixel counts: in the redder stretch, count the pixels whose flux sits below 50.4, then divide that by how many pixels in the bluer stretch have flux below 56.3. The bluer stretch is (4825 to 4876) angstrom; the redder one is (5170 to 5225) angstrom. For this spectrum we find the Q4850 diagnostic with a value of 0.78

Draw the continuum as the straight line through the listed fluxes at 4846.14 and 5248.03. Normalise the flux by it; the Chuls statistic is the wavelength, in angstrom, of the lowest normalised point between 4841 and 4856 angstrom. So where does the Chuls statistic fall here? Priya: 4843.91 angstrom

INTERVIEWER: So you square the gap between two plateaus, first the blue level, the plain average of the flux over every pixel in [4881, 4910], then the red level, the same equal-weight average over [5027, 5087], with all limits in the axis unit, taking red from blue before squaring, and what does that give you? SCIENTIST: 67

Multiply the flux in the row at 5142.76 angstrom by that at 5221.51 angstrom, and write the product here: 3485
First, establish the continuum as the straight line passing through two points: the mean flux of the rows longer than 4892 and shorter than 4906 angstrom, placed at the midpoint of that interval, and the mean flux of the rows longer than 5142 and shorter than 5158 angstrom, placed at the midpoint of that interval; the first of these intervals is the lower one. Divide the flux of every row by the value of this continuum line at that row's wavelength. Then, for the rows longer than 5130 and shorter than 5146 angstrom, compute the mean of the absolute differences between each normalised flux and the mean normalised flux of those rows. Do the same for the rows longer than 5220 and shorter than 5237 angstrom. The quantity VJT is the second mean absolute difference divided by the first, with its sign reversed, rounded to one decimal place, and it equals -1.7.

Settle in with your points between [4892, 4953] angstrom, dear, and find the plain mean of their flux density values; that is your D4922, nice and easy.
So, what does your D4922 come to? 60.0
